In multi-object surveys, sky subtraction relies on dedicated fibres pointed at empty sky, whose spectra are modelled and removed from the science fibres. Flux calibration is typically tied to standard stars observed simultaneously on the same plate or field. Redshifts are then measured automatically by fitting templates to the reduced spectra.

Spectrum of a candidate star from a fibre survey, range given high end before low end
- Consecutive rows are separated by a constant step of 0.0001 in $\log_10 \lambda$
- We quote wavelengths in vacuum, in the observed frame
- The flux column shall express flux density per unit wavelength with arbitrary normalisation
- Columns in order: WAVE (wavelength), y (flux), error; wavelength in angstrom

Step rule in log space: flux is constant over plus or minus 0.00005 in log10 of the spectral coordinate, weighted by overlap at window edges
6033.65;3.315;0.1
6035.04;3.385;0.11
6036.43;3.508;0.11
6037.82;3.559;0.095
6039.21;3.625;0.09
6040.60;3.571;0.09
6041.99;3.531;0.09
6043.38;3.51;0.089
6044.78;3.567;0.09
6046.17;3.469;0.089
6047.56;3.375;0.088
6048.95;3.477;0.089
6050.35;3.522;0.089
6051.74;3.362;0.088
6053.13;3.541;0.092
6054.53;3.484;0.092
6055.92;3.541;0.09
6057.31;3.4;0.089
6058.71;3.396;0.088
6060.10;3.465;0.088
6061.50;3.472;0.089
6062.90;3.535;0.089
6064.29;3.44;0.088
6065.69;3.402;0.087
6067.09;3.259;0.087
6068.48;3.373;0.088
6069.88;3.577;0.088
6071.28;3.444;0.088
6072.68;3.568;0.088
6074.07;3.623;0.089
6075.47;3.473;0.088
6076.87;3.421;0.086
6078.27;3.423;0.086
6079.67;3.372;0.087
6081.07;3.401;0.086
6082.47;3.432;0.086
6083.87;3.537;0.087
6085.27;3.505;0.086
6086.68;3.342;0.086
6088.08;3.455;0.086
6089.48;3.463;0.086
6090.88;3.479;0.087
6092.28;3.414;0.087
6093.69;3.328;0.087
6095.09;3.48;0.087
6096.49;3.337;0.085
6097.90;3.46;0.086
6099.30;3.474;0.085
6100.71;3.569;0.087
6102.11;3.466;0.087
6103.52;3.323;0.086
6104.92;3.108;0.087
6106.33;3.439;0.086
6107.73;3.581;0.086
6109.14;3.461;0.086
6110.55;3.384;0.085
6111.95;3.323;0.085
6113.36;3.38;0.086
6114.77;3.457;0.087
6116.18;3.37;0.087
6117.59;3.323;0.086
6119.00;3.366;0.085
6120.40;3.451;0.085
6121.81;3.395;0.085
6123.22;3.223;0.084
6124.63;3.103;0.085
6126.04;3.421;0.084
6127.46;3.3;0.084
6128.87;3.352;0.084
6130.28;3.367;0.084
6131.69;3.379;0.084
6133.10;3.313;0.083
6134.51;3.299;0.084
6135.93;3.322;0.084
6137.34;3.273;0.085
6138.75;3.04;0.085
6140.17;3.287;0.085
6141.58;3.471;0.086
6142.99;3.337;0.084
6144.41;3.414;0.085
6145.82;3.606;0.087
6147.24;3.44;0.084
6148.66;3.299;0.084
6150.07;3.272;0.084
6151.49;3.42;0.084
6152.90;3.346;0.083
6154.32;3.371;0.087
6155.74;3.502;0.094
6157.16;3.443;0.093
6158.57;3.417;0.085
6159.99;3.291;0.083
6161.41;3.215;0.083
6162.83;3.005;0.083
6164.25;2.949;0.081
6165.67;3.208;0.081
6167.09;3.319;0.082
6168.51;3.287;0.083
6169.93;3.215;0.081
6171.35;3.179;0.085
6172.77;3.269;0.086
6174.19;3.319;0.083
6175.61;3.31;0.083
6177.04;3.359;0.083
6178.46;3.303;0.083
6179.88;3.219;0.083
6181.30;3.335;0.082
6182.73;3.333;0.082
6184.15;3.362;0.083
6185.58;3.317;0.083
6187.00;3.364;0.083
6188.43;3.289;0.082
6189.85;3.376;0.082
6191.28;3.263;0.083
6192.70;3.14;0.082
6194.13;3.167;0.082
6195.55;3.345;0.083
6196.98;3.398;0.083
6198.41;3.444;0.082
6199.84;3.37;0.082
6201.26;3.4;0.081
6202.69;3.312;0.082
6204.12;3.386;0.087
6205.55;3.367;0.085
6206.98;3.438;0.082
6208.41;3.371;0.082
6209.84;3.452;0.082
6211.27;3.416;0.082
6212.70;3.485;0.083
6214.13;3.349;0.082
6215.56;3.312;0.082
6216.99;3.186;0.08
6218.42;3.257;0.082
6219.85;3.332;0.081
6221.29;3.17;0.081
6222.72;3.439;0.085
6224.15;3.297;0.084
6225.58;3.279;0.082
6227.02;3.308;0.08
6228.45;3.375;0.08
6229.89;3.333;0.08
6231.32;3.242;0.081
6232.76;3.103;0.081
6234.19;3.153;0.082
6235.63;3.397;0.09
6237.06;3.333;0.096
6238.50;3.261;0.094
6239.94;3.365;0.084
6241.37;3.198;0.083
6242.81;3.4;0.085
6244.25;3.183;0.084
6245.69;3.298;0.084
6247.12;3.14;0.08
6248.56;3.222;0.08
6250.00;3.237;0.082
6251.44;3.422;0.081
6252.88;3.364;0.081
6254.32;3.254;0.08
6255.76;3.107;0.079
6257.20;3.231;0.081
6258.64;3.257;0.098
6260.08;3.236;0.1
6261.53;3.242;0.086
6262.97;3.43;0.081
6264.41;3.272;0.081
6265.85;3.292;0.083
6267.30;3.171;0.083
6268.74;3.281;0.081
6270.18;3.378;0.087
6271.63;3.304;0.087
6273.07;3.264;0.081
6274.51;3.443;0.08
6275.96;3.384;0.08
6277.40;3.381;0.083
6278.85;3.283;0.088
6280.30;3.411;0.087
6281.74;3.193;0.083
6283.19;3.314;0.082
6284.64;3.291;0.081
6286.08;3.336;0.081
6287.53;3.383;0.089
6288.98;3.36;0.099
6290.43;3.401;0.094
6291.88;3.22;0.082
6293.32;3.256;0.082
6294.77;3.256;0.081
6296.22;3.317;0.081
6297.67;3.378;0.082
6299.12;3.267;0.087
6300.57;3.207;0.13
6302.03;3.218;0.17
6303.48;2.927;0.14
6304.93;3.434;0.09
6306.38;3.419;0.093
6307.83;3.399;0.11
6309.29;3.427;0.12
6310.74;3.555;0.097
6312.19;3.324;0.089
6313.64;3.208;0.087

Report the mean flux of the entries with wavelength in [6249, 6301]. 3.301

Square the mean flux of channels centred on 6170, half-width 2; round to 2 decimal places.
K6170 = 10.41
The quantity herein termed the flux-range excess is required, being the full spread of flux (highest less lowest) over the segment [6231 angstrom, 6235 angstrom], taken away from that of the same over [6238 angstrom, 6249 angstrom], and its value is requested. 0.12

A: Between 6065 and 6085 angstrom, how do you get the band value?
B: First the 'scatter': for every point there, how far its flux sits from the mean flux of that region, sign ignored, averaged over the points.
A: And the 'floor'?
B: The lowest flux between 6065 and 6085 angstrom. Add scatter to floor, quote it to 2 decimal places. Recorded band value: 3.33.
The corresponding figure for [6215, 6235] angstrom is 3.18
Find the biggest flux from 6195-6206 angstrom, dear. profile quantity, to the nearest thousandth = 3.444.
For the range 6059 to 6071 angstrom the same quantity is 3.577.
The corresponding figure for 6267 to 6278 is 3.443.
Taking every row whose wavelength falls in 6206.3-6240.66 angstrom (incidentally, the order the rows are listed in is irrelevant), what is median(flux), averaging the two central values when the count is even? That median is 3.33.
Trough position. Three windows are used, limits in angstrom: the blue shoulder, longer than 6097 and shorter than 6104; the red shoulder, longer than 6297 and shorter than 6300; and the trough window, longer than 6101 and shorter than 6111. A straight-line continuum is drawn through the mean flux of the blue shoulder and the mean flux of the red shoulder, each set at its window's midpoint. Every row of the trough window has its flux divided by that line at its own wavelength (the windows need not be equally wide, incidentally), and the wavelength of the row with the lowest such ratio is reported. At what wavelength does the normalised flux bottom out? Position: 6104.92 angstrom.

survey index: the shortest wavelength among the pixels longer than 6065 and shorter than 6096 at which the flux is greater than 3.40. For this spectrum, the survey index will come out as 6065.69 angstrom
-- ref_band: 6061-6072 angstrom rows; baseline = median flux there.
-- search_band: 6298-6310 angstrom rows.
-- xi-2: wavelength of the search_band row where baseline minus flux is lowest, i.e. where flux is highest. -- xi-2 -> 6304.93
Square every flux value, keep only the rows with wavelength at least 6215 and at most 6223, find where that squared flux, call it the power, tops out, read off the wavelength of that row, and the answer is 6222.72 angstrom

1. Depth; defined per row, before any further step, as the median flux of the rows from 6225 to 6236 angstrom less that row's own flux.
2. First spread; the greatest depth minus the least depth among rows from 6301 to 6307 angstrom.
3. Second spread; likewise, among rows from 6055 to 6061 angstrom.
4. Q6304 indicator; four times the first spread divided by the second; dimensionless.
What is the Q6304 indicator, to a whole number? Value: 14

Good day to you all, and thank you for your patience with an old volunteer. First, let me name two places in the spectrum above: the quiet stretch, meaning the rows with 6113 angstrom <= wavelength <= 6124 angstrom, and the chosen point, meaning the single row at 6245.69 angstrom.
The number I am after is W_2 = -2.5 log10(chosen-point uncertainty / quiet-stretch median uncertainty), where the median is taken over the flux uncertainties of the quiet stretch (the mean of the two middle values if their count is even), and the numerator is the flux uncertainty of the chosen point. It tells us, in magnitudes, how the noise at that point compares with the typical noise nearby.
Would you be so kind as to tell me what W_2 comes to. 0.019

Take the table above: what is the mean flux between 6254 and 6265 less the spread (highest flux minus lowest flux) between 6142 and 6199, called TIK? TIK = 2.60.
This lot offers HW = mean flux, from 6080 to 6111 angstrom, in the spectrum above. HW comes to 3.43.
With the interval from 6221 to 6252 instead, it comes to 3.28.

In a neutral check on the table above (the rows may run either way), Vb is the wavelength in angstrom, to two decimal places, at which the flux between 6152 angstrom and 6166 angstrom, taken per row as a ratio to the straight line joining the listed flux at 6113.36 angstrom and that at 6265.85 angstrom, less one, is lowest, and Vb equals 6164.25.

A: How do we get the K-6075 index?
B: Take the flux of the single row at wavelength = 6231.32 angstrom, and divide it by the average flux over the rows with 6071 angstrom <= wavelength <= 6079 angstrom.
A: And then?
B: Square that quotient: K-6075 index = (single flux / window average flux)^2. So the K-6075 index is 0.86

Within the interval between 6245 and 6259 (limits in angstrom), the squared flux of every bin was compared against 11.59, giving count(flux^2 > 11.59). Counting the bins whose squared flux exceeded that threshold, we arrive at 1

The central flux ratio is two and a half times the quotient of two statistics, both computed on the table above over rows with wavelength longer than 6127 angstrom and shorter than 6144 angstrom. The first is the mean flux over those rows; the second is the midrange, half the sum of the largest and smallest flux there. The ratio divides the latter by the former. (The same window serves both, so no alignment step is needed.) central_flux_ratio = 2.46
